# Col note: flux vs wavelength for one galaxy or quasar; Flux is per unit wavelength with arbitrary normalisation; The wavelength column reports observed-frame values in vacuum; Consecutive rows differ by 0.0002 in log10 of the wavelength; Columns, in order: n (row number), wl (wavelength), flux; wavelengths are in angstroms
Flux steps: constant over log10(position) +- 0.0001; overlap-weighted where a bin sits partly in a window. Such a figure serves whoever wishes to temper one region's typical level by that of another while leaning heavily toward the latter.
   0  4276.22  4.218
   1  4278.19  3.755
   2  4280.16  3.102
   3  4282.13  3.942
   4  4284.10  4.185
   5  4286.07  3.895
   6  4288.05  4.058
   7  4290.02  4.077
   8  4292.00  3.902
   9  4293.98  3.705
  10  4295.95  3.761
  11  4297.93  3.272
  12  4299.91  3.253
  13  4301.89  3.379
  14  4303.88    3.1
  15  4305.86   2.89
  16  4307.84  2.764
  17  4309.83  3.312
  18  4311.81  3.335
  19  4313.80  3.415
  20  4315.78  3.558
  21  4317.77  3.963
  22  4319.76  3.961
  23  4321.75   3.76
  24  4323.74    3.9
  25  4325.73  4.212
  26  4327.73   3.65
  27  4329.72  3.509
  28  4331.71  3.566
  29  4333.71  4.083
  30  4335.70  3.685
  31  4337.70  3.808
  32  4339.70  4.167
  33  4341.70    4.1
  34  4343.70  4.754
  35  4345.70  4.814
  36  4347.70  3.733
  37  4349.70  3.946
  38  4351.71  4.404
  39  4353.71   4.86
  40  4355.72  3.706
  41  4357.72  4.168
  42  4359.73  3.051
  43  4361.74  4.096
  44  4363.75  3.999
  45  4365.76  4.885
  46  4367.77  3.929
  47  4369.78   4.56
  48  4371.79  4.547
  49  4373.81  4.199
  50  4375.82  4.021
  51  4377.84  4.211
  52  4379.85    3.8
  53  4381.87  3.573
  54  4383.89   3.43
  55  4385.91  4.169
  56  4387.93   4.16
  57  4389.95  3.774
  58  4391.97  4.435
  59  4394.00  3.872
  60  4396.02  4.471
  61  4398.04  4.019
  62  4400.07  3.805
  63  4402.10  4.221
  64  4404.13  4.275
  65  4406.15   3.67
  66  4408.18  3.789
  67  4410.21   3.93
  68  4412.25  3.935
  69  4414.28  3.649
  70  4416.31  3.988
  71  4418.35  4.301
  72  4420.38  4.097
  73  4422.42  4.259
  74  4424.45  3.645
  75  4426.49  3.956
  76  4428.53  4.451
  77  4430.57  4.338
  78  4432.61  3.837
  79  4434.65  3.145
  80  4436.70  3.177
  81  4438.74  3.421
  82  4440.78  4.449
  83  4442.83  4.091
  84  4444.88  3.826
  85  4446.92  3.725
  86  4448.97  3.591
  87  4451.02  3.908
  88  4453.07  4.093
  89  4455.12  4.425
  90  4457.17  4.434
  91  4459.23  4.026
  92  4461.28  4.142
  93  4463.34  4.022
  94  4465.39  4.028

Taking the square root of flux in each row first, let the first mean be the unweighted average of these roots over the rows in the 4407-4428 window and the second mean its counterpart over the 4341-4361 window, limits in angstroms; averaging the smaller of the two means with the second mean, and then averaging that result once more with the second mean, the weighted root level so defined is 2.02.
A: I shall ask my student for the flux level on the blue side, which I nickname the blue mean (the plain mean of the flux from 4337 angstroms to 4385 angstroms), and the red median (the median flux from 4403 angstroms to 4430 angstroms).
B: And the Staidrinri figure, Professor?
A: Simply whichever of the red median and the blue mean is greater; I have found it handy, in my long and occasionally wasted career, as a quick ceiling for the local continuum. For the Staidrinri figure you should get 4.12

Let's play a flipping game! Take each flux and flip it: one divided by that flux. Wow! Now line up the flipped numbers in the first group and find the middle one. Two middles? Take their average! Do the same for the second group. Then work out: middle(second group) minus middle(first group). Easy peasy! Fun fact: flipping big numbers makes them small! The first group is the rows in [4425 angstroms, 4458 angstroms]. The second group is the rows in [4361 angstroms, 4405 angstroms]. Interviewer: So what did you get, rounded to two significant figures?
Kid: -0.012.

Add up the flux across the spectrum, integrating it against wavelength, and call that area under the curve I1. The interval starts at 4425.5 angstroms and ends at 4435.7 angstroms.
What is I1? 40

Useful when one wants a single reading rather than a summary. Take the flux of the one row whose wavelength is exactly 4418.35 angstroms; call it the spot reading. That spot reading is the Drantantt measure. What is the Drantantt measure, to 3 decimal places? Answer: 4.301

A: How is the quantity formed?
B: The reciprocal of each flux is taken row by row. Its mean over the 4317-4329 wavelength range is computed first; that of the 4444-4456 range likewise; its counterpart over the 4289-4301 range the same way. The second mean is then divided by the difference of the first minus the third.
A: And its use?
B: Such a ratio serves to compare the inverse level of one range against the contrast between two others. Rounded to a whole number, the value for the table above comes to -14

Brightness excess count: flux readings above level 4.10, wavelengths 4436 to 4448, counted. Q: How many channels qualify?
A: 1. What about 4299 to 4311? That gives 0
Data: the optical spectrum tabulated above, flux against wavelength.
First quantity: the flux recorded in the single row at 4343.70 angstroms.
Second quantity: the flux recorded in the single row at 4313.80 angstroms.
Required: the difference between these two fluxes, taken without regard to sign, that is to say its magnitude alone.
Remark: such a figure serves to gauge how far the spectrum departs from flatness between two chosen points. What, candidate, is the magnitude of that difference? 1.34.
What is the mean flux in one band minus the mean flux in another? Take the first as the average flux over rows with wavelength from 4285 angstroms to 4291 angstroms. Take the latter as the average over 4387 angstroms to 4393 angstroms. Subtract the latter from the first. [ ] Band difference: -0.11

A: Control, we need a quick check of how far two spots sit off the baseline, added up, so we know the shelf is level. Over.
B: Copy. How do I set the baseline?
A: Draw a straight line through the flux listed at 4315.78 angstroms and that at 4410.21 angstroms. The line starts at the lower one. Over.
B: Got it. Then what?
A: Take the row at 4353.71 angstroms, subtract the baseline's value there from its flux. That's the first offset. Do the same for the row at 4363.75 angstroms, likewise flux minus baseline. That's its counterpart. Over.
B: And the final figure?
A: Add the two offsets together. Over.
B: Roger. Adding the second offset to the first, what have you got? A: 1.40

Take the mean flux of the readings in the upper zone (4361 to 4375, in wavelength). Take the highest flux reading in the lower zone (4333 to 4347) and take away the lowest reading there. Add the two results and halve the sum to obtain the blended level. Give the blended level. 2.7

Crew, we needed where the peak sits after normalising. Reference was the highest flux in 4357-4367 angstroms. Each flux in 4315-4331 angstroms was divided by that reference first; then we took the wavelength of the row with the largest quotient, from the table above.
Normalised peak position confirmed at 4325.73 angstroms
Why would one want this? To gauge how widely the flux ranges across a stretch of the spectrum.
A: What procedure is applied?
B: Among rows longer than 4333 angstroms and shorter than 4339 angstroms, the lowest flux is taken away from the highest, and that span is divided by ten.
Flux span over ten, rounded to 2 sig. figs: 0.040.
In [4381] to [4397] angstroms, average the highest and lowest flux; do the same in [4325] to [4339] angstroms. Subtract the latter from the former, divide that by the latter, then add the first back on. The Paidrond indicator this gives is 3.97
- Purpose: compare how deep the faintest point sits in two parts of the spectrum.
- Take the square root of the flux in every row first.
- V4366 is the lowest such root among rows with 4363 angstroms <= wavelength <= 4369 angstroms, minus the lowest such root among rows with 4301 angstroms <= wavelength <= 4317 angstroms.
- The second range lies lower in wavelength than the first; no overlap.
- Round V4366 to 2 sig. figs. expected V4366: 0.32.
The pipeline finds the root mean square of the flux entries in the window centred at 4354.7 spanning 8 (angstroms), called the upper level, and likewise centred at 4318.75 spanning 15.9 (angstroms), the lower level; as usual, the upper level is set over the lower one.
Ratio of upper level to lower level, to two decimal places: 1.14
